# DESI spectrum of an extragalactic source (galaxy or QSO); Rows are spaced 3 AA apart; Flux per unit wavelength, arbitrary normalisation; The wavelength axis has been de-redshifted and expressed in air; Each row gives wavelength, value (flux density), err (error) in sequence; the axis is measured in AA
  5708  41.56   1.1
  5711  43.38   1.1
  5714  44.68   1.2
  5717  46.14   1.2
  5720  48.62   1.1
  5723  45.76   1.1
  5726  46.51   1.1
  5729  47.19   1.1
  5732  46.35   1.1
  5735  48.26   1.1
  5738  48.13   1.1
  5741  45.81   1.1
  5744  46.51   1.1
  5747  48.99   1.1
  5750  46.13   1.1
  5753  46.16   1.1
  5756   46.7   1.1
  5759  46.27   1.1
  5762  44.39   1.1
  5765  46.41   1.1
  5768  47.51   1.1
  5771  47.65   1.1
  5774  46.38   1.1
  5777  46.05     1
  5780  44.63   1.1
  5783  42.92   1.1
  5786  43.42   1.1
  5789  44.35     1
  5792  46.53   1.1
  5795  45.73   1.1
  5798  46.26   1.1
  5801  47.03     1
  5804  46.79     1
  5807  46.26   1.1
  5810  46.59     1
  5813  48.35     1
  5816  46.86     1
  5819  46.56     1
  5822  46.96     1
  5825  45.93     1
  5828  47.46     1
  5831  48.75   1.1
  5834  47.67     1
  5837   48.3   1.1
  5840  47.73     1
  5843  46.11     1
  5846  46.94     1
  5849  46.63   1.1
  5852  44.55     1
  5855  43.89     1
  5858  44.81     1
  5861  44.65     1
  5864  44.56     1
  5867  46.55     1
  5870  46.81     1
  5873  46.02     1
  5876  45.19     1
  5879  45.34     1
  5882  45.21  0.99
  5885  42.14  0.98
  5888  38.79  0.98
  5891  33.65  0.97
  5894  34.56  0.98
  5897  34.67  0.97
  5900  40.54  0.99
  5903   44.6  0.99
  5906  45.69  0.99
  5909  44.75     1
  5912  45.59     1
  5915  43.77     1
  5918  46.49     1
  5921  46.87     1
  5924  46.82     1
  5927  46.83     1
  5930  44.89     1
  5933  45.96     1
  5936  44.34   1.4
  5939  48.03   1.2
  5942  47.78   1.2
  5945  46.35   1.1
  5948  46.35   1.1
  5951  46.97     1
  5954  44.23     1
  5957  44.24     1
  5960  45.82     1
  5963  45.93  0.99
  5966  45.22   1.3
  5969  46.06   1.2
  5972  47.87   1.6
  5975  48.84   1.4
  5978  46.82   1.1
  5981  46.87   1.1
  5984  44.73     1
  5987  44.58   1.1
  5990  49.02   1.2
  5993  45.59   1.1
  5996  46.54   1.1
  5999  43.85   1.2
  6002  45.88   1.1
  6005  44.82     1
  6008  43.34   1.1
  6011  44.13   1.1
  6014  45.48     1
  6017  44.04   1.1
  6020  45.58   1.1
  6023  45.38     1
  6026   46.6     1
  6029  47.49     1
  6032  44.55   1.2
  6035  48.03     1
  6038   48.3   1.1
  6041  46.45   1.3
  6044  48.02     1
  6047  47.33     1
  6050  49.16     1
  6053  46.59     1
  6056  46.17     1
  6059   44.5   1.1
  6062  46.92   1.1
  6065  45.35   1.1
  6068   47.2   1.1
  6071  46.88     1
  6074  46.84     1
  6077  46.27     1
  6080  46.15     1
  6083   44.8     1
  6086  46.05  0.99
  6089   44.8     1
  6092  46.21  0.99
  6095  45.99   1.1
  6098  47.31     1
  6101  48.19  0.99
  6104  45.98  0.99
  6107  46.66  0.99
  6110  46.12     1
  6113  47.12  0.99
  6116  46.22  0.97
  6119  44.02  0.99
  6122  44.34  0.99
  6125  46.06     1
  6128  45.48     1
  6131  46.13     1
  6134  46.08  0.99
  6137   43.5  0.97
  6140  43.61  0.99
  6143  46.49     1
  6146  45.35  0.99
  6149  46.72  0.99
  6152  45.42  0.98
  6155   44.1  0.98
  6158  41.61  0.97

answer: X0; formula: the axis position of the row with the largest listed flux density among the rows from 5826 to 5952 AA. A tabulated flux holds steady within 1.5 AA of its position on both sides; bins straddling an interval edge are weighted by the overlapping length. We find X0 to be 5831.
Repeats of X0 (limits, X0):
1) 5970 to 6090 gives 6050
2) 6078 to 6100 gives 6098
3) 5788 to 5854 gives 5831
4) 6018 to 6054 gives 6050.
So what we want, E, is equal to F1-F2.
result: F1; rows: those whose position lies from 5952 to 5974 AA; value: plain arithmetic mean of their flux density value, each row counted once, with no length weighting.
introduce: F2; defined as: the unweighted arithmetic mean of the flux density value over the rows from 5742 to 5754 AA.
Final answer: -1.3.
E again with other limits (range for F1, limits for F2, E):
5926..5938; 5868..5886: 0.4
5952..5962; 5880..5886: 1.1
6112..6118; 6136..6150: 1.5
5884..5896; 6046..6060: -9.5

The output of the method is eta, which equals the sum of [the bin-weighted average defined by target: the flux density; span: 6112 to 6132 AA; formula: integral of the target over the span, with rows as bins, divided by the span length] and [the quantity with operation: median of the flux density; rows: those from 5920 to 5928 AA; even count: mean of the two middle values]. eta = 92.4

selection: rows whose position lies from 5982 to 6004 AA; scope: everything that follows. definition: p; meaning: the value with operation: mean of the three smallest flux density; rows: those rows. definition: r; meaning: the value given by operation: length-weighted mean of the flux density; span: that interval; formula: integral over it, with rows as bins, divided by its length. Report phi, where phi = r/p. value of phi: 1.03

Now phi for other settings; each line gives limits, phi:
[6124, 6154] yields 1.03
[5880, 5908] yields 1.17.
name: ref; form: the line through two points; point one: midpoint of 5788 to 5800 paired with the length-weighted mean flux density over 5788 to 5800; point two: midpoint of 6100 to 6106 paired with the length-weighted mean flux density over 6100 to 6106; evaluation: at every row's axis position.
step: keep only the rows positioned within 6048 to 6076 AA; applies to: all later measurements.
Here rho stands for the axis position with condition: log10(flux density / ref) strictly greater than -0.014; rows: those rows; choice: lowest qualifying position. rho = 6050 AA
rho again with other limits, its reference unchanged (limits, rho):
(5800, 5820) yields 5801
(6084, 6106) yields 6086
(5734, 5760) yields 5735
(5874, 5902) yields 5876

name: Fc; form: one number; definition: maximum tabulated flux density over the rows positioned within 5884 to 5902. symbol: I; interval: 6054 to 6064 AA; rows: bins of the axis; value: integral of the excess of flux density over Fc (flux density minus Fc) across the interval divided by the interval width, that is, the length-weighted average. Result 3.7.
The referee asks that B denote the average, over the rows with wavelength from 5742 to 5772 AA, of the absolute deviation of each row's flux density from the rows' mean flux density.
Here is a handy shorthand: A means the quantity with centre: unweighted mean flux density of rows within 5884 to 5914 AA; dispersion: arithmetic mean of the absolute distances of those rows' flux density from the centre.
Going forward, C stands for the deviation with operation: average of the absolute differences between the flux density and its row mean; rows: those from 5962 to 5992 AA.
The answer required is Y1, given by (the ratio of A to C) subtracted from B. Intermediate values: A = 4.1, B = 0.8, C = 1.29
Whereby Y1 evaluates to -2.3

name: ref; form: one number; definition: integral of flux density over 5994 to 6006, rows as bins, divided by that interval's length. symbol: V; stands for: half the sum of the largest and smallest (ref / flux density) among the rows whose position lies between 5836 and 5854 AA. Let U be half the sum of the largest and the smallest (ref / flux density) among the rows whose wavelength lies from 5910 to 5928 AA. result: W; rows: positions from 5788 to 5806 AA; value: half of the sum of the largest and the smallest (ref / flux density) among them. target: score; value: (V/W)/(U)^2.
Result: 0.98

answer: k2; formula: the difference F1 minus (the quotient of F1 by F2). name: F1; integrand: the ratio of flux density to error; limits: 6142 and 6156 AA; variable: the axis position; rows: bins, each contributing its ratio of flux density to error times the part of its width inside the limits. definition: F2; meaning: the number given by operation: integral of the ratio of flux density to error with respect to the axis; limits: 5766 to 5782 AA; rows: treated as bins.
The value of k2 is 646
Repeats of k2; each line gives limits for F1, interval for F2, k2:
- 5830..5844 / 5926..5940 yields 643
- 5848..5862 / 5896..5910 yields 616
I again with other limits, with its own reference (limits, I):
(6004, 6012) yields 1.9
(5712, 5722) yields 4.1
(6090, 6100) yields 4.4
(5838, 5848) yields 4.8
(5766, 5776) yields 4.9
